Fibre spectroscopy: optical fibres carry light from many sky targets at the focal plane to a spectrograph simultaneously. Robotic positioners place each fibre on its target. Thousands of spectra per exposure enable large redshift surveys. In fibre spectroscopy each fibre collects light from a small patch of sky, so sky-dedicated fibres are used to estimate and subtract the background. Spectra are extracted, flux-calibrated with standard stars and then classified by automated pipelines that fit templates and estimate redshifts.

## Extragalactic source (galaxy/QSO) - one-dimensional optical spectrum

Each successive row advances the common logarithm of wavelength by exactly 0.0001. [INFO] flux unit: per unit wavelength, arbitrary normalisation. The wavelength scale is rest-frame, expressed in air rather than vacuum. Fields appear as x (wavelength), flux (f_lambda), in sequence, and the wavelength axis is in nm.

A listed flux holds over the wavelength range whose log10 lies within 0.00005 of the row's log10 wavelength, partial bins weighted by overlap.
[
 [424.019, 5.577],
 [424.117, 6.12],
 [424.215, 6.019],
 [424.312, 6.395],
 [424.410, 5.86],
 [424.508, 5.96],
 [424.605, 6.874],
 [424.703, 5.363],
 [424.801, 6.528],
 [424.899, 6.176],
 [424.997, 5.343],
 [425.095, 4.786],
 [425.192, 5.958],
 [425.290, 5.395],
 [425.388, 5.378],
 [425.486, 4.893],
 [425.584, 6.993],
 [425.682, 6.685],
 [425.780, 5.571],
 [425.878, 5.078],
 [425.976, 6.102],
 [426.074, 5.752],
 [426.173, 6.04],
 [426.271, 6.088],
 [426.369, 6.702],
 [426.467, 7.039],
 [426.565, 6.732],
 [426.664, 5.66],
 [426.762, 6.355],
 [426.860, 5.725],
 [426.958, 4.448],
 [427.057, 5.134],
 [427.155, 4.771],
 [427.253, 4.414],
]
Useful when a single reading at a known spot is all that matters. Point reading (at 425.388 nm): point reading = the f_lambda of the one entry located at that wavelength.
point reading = 5.378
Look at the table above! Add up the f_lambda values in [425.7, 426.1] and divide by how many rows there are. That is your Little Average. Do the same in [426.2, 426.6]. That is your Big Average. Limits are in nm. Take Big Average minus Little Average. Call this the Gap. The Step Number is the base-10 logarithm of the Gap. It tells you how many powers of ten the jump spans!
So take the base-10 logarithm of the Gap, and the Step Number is 0.0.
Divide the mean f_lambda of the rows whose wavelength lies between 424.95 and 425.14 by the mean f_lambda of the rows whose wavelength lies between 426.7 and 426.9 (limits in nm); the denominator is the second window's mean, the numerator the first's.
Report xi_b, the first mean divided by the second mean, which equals 0.84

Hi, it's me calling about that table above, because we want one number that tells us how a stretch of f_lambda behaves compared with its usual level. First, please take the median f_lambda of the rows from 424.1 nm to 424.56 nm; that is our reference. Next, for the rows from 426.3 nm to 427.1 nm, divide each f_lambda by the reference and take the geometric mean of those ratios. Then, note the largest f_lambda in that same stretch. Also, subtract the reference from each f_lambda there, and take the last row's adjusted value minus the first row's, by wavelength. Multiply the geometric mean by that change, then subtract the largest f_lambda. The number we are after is -8.6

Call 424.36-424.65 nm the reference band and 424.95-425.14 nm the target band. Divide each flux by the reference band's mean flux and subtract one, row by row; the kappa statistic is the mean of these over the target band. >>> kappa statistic -0.19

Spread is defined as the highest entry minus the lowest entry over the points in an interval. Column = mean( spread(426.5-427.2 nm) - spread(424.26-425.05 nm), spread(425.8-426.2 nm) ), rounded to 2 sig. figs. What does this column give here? 0.89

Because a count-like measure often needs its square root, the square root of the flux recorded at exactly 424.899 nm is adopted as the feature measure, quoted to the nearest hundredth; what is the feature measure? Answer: 2.49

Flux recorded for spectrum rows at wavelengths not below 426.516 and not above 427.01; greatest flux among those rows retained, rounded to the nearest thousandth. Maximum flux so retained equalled 6.732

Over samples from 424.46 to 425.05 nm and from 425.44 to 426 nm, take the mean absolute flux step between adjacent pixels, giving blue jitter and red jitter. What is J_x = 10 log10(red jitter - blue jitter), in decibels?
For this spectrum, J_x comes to -13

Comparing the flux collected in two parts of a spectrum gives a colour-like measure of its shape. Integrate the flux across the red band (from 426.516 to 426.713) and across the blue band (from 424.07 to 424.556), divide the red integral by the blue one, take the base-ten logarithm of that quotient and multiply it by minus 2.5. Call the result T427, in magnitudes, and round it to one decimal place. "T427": 1.0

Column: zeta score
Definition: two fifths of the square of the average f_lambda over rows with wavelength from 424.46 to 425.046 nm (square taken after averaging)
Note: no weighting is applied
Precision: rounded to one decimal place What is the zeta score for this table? 14.6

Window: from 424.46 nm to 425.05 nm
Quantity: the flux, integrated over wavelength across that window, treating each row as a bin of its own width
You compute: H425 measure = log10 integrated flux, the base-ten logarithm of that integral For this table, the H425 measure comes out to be 0.55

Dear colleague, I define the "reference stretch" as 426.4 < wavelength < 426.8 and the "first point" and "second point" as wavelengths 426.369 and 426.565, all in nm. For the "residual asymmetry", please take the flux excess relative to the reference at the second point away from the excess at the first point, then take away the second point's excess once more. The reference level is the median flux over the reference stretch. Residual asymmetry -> -0.2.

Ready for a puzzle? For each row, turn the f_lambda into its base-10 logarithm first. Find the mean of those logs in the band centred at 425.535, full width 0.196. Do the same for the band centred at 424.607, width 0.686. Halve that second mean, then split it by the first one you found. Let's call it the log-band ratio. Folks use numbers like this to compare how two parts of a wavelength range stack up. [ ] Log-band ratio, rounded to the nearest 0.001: 0.514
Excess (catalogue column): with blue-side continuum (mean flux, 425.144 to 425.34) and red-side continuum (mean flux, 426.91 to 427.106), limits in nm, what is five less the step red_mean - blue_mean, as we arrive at 5.89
